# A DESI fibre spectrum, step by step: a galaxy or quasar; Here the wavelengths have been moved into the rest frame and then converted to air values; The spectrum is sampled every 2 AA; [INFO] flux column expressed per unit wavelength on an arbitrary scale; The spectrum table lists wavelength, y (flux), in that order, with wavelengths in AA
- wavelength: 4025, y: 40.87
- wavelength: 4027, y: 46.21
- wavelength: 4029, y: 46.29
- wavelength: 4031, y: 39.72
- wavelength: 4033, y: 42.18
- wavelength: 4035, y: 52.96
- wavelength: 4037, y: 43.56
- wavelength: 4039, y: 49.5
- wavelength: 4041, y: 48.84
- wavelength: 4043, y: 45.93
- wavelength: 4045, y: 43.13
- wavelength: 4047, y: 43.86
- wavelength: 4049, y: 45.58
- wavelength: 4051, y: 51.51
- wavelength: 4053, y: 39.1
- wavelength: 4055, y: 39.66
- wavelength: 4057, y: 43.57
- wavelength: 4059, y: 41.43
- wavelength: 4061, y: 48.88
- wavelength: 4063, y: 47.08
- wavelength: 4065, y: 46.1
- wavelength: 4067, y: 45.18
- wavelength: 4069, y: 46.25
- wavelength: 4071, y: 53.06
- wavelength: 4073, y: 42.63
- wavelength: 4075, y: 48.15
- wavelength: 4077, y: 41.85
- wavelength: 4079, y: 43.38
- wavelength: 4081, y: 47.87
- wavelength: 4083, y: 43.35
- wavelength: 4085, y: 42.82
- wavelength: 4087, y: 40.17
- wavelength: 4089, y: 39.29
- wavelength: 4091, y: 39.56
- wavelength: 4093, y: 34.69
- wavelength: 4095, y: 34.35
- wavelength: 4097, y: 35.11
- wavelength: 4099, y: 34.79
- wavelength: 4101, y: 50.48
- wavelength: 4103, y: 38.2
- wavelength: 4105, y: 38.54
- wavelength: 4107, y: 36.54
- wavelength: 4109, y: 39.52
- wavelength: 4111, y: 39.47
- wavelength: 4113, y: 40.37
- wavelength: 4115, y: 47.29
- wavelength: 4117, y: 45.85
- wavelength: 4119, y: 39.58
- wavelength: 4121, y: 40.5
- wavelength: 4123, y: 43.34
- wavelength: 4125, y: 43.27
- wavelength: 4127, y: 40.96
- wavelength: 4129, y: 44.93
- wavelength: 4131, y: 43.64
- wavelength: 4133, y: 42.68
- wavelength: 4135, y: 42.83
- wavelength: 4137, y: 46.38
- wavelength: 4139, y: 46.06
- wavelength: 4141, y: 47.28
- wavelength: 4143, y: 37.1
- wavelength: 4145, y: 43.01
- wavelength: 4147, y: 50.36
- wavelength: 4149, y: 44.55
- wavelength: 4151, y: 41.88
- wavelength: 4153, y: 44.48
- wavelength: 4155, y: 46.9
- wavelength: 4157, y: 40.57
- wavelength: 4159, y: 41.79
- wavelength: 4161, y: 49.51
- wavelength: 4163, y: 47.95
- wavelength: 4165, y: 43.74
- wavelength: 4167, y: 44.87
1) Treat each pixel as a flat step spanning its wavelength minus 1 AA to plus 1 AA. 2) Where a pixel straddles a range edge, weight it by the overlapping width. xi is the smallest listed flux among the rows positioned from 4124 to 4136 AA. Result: 40.96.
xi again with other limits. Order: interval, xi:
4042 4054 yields 39.1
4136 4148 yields 37.1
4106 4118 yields 36.54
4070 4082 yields 41.85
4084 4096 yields 34.35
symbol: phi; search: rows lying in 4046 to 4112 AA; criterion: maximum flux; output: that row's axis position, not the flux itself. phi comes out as 4071 AA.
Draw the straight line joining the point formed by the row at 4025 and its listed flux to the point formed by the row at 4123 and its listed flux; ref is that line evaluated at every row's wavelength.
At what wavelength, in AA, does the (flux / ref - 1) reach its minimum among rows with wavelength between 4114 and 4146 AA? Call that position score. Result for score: 4143 AA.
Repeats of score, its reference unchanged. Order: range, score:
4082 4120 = 4095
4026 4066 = 4053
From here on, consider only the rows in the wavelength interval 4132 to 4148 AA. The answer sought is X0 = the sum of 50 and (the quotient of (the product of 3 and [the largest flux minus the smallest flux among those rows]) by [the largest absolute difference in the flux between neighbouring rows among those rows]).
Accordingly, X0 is 53.9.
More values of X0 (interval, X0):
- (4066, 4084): 53.2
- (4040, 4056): 53.0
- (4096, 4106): 53.0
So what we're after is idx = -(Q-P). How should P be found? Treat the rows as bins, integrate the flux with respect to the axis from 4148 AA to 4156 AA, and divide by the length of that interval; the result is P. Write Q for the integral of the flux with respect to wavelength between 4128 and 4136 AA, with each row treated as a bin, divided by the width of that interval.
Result 1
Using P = 44.5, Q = 43.5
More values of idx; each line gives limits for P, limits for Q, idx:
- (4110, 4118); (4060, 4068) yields -4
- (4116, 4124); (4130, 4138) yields -2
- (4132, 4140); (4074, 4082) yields -1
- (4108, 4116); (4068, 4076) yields -6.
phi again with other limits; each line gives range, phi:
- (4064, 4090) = 4071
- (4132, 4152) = 4147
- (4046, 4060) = 4051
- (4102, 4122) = 4115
